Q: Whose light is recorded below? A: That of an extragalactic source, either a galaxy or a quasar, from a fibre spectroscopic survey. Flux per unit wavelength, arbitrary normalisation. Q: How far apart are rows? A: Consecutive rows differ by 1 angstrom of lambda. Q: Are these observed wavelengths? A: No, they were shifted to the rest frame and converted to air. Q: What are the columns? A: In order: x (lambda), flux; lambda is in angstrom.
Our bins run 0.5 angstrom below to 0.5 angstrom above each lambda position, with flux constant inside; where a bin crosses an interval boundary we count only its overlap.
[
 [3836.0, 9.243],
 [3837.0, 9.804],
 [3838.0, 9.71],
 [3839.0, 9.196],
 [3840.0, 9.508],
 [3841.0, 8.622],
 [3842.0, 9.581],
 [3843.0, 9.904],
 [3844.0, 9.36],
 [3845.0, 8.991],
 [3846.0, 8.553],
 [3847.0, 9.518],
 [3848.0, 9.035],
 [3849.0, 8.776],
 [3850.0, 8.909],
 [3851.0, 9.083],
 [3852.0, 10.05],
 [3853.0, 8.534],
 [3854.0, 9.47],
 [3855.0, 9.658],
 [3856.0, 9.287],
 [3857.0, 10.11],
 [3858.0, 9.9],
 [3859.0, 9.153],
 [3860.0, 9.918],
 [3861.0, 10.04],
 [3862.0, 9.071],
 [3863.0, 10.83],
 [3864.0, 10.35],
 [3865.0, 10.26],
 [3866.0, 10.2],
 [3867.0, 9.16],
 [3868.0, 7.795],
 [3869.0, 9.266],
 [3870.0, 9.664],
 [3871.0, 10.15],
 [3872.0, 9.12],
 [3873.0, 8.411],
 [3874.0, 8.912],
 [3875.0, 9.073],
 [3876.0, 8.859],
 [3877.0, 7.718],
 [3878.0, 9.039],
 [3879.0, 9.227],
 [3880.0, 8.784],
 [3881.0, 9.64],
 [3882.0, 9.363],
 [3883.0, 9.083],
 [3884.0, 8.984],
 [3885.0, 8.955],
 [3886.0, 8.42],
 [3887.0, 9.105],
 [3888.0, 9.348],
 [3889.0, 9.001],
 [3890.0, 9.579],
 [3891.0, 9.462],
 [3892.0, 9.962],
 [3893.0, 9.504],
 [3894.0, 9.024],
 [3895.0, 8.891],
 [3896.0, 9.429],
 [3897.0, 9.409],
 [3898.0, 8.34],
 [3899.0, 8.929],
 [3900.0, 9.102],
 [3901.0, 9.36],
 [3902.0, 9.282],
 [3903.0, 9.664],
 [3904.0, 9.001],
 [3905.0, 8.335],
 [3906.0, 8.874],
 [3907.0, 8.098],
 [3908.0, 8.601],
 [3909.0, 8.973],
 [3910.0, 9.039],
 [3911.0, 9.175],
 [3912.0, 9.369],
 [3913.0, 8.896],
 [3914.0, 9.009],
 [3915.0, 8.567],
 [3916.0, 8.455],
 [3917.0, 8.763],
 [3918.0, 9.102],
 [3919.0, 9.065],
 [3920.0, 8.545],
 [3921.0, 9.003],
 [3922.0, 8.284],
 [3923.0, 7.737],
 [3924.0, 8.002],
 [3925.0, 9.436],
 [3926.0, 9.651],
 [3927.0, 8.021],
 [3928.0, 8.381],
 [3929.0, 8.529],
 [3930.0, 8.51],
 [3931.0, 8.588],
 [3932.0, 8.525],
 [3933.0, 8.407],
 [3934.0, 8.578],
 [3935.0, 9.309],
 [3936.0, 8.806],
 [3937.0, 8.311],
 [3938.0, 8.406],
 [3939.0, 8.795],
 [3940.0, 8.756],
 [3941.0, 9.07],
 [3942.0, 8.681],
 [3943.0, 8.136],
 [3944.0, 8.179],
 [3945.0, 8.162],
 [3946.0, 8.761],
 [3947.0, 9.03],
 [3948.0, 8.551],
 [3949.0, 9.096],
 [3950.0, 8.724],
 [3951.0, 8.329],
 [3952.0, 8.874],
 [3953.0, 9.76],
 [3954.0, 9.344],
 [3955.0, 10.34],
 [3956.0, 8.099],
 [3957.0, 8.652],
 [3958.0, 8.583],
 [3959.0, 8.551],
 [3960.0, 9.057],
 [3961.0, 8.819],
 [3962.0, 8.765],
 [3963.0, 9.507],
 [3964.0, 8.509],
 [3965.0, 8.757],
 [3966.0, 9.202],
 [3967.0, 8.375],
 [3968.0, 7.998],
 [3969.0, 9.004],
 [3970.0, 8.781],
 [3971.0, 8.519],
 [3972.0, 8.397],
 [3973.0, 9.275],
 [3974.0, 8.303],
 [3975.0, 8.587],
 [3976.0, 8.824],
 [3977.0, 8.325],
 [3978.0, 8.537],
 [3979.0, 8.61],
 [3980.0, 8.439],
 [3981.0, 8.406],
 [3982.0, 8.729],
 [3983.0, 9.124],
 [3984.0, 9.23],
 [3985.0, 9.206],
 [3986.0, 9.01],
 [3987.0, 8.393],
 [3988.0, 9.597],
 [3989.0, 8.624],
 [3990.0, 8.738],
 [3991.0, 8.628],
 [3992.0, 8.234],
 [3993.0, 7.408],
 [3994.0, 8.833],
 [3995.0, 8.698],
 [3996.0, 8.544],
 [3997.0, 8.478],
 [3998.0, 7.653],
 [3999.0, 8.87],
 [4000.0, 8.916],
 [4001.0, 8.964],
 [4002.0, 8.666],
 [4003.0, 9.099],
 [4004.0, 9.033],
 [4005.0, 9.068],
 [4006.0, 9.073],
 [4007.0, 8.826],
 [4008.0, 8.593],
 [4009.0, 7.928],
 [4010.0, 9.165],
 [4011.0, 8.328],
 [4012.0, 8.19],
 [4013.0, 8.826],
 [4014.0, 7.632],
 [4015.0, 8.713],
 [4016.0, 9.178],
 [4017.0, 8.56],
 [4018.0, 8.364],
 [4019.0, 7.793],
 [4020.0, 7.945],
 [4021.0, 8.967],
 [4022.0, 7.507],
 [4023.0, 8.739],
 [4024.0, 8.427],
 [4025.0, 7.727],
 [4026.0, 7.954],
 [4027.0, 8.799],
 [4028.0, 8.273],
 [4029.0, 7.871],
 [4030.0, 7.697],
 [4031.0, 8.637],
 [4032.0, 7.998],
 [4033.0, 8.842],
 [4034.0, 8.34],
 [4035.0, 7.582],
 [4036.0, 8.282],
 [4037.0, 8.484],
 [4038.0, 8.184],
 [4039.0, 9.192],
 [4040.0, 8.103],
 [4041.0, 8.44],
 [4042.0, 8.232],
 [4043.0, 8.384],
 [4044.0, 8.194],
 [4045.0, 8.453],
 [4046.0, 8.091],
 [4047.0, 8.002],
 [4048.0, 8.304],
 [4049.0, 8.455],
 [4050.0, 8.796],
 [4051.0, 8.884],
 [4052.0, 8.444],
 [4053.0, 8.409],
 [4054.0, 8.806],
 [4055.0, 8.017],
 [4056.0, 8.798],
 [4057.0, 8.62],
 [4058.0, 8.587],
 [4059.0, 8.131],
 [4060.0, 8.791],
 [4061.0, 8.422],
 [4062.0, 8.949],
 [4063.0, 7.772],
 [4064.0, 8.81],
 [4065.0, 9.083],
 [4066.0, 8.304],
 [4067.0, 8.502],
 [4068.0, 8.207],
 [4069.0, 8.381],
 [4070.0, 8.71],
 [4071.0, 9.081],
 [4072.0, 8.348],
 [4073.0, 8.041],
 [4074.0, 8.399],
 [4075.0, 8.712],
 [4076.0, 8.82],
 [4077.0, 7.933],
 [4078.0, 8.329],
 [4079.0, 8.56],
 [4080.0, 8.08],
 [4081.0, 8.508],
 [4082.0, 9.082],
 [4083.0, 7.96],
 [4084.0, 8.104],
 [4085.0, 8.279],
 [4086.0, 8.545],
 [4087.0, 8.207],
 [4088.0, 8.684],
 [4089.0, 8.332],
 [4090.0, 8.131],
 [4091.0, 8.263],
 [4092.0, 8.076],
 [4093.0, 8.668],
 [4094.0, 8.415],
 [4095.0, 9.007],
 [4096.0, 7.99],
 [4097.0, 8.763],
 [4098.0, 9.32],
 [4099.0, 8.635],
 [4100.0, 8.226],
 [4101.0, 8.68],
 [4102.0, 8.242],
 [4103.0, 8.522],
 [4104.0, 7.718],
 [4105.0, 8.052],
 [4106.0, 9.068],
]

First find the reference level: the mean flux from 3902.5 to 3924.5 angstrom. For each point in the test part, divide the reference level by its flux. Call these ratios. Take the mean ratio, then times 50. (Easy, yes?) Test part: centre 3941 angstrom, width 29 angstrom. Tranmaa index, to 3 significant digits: 50.3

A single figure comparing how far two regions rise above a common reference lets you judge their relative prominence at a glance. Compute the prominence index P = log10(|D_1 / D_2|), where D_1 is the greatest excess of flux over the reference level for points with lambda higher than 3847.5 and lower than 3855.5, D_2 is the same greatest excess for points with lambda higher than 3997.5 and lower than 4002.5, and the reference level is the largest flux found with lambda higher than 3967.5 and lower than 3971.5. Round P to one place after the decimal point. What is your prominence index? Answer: 1.4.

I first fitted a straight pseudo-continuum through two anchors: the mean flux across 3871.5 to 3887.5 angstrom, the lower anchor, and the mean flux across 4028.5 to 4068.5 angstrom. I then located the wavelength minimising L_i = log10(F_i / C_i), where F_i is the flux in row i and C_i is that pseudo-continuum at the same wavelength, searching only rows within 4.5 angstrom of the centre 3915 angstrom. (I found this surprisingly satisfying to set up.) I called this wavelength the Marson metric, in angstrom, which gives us 3916.0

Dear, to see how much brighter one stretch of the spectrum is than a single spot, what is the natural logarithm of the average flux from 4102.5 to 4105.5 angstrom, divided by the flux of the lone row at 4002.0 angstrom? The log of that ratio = -0.07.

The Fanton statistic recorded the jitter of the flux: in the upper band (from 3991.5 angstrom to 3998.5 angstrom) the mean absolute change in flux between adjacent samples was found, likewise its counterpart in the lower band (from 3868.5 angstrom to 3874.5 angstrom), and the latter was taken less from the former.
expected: -0.05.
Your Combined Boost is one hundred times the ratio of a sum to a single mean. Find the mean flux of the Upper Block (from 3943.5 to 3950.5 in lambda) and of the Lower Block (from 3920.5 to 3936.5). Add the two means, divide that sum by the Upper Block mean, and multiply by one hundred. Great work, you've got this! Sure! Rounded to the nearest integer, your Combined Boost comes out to 200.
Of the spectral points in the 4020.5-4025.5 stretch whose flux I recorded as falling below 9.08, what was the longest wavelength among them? 4025.0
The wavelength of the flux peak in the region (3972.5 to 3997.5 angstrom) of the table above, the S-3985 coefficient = 3988.0 angstrom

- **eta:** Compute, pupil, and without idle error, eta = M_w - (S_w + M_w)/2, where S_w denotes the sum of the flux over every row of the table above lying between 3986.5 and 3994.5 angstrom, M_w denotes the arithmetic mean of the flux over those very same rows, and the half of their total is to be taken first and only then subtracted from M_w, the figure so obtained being -30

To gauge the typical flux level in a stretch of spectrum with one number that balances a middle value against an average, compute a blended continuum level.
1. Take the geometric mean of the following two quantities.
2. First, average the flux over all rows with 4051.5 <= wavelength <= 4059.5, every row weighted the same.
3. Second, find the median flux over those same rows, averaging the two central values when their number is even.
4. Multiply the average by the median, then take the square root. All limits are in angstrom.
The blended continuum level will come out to 8.50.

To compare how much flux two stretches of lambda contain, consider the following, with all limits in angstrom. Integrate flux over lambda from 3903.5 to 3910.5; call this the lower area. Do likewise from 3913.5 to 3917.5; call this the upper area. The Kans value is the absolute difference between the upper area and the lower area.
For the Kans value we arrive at 26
